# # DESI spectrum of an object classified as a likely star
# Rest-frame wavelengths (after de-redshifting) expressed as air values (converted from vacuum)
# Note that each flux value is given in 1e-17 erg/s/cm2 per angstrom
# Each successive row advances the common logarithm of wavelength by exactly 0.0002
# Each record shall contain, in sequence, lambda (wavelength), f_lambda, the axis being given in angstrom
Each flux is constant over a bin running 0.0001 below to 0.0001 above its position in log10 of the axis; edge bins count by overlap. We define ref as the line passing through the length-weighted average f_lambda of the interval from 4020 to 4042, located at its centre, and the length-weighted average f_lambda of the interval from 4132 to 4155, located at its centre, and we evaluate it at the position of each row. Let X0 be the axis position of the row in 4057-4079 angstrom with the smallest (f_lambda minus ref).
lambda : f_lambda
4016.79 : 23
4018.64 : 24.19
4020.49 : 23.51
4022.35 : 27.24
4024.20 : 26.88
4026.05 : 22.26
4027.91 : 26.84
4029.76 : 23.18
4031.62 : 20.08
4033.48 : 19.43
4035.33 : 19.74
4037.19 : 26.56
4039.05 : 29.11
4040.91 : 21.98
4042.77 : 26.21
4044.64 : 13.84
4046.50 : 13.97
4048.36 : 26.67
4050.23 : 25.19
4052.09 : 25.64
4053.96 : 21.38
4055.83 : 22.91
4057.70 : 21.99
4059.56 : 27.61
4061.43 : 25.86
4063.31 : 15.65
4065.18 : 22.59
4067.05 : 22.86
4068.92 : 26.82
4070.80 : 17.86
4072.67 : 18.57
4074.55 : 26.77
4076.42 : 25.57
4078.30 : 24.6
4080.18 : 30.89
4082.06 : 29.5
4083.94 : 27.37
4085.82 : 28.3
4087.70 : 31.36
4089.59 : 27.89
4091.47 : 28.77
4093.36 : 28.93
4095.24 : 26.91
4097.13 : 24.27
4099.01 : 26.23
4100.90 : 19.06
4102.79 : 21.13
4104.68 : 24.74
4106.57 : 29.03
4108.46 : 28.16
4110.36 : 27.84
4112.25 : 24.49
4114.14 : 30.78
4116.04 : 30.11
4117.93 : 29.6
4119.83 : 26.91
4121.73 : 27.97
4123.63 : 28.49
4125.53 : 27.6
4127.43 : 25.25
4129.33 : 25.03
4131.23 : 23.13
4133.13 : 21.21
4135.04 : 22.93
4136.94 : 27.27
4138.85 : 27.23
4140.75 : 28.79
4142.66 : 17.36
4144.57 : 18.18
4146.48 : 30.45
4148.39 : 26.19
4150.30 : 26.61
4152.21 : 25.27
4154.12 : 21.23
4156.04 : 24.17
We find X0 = 4063.31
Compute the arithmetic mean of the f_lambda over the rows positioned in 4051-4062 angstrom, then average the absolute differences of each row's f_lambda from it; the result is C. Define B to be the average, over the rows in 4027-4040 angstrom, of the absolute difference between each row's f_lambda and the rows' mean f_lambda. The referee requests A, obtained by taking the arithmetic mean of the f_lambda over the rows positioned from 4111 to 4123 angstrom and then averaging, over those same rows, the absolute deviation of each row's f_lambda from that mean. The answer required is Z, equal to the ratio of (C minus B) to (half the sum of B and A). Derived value -0.5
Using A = 1.9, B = 3.4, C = 2.1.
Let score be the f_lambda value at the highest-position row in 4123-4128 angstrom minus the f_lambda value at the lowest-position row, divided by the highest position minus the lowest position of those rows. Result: -0.9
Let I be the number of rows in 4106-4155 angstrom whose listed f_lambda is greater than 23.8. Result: 20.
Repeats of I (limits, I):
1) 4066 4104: 15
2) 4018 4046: 7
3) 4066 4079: 4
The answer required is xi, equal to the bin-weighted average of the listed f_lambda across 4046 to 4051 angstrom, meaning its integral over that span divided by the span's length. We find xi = 22.5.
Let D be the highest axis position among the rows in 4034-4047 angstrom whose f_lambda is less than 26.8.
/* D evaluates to 4046.50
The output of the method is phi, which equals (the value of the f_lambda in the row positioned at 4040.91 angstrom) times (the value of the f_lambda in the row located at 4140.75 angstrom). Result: 633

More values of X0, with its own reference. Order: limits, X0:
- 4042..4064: 4044.64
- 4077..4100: 4097.13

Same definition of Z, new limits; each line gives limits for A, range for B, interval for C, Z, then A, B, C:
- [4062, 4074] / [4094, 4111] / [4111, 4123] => -0.3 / 3.4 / 2.6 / 1.9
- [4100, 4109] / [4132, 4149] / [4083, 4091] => -0.7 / 3.5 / 4.0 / 1.3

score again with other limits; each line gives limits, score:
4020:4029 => 0.4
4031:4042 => 0.2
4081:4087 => -0.3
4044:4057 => 0.8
